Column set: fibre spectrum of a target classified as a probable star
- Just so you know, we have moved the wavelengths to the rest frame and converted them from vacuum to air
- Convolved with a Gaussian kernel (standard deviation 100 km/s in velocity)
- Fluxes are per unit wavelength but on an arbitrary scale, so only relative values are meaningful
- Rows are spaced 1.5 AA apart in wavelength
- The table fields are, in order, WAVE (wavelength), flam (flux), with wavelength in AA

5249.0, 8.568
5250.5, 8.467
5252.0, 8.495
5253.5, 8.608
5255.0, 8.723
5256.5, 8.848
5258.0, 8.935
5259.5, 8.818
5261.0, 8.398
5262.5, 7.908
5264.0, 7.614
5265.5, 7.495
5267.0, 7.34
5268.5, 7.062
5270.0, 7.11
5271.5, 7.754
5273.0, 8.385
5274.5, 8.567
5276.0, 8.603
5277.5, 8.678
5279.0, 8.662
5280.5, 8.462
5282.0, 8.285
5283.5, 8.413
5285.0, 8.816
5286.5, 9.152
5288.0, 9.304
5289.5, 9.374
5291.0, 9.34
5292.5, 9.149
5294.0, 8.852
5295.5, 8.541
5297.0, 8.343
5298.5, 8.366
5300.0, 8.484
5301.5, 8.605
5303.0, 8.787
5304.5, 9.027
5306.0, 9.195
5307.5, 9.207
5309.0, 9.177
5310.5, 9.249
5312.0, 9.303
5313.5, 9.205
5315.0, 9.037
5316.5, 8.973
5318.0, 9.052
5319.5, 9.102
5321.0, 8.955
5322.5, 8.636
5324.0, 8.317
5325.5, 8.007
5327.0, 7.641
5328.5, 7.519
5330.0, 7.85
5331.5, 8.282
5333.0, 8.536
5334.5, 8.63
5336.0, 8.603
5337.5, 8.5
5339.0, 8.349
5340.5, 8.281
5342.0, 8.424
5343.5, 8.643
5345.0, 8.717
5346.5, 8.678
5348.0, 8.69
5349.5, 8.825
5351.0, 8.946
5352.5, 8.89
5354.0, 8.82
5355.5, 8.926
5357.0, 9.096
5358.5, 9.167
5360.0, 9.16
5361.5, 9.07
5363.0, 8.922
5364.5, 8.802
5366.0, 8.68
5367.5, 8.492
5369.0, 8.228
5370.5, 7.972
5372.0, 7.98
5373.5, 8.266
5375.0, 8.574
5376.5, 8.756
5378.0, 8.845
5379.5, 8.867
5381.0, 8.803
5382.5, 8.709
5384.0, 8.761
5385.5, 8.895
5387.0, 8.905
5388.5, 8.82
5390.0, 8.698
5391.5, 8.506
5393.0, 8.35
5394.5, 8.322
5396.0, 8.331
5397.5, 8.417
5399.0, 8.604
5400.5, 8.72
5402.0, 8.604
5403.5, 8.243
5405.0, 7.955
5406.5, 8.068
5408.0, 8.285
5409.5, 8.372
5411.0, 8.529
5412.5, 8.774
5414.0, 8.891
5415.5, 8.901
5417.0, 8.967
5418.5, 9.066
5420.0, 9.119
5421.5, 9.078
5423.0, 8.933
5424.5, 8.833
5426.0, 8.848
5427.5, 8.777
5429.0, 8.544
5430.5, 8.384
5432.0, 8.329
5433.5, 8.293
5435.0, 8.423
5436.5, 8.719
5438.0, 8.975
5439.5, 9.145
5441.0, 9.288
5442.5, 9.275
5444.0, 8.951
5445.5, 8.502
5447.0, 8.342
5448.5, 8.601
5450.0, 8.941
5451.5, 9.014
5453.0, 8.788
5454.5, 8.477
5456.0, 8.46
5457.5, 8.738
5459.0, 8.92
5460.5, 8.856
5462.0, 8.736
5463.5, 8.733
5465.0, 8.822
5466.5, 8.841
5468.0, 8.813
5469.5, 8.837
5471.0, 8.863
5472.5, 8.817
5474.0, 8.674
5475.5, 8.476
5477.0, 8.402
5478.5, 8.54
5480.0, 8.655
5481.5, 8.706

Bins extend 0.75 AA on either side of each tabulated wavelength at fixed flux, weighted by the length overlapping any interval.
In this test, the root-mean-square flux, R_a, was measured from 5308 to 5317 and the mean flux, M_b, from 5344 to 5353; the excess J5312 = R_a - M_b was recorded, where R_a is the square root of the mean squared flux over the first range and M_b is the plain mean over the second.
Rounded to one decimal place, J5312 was 0.4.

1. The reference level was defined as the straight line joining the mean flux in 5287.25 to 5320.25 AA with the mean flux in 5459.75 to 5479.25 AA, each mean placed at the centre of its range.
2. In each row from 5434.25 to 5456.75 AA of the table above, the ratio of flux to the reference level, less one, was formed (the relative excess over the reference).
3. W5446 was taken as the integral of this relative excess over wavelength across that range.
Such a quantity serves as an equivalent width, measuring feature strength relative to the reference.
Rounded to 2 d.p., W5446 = 0.08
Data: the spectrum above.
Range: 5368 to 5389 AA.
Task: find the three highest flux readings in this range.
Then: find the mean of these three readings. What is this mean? 8.89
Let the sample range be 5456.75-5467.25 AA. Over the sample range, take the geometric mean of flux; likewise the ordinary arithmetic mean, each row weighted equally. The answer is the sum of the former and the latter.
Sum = 17.6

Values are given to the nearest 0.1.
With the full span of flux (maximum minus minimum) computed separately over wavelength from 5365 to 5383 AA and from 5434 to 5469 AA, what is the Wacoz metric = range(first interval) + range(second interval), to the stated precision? 1.8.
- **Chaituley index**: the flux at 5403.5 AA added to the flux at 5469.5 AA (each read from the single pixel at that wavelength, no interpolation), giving 17.1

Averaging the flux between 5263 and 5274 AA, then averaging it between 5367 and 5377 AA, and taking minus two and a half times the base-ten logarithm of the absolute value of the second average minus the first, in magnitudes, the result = 0.3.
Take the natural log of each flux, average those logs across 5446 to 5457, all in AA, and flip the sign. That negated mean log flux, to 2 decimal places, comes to -2.16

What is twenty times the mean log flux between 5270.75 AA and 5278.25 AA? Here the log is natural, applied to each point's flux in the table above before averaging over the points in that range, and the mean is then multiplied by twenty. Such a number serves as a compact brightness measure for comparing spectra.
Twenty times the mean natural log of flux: 42.5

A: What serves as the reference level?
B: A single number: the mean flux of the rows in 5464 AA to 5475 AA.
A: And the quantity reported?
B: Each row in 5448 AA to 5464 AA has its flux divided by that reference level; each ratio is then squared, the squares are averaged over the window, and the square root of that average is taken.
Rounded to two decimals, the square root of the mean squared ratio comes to 0.99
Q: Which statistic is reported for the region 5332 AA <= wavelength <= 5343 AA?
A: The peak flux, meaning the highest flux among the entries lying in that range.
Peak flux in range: 8.63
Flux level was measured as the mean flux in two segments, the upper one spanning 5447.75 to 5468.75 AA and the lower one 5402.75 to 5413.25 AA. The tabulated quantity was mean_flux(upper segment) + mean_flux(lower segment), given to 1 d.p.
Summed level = 17.1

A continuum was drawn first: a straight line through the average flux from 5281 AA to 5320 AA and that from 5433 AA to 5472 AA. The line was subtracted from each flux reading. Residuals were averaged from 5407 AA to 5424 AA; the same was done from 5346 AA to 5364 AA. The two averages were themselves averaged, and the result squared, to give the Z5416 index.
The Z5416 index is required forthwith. 0.00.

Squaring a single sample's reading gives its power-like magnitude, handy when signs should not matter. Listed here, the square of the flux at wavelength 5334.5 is 74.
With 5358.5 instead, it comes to 84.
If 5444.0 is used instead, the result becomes 80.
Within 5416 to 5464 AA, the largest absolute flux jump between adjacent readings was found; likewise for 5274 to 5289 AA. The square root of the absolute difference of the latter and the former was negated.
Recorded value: -0.21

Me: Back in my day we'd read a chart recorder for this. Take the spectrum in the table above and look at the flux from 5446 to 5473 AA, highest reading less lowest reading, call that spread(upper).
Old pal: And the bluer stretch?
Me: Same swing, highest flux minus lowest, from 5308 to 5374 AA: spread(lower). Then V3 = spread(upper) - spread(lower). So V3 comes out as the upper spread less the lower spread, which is -1.1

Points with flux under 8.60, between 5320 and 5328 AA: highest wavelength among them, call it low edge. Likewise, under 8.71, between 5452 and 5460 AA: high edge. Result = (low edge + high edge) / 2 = 5391.5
